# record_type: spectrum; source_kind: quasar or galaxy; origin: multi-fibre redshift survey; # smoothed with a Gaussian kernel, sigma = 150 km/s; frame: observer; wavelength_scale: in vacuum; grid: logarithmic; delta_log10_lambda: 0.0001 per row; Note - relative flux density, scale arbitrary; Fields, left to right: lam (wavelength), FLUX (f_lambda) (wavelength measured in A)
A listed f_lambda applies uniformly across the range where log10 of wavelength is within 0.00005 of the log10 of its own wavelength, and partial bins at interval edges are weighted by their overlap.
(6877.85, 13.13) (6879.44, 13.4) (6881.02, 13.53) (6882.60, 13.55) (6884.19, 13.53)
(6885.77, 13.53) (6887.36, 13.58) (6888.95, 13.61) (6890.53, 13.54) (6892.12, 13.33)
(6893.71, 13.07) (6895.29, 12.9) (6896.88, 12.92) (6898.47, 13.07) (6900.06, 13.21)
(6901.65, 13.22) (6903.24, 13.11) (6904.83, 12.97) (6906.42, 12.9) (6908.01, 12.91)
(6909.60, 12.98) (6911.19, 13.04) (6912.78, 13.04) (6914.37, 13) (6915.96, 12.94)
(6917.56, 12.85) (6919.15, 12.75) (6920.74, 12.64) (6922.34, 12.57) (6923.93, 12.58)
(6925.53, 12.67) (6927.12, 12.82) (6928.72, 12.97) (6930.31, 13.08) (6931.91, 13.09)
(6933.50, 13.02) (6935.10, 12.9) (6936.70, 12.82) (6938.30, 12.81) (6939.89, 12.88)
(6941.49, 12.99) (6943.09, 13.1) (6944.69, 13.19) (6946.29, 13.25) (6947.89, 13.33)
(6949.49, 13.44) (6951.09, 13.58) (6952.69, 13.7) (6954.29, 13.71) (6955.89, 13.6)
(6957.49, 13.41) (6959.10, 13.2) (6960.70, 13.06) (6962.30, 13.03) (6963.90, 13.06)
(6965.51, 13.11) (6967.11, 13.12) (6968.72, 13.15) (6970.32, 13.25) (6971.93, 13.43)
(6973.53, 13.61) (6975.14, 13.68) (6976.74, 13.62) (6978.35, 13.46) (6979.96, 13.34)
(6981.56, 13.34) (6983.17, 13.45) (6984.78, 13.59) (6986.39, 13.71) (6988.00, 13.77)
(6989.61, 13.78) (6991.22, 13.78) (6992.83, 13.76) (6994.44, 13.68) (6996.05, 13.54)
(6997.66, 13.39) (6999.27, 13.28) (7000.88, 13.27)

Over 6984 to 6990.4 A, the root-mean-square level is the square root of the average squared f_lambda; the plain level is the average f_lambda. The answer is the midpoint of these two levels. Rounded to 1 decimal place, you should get 13.7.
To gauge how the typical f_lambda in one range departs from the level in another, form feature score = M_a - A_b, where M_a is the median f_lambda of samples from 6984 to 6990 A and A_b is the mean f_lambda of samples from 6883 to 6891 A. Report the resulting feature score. 0.18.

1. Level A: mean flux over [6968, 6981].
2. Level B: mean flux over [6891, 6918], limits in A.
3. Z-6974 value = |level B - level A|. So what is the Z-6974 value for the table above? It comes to 0.42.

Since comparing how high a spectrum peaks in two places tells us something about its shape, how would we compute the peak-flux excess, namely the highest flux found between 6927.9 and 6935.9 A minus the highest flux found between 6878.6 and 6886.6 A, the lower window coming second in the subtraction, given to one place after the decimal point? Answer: -0.5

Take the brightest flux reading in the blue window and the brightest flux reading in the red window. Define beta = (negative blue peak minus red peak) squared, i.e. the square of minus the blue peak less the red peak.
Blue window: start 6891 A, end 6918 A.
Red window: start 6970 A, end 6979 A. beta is 730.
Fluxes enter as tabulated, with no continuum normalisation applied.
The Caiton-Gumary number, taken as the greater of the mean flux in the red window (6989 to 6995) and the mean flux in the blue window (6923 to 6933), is 13.8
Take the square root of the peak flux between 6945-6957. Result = 3.70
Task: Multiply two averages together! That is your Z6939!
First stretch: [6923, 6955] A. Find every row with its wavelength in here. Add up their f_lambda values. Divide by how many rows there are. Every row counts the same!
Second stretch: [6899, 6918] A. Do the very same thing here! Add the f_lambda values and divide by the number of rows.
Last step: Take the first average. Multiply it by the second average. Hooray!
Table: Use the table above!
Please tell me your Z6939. 170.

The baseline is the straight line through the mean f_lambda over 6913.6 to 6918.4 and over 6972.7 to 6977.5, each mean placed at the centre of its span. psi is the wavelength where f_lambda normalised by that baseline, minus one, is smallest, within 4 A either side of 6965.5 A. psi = 6962.30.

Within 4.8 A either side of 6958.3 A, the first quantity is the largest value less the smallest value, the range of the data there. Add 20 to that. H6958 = 20.7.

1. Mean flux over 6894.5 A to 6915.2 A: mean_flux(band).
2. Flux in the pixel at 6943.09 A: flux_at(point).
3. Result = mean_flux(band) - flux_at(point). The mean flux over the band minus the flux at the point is -0.08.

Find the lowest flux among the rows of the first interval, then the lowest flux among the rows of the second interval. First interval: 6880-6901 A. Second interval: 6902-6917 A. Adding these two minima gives 25.8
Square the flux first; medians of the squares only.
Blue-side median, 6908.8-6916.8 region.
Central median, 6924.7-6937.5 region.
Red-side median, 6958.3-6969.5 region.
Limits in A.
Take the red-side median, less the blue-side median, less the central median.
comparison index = -164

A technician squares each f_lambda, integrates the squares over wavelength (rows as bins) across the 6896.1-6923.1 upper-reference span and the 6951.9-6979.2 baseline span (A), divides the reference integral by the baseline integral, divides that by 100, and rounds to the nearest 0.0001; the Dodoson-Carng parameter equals 0.0093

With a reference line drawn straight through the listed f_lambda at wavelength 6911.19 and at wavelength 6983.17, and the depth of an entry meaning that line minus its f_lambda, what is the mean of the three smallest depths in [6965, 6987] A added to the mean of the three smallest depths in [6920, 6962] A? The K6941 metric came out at -0.63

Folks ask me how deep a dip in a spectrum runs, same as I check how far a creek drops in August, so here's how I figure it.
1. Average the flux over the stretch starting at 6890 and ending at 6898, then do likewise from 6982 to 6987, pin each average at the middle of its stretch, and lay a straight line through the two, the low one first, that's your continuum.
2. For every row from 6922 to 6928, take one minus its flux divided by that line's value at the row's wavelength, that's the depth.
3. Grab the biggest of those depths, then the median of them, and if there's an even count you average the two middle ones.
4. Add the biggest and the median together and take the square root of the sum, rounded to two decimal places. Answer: 0.32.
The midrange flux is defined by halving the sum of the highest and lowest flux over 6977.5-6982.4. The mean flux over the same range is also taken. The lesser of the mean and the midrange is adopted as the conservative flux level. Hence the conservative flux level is 13.38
